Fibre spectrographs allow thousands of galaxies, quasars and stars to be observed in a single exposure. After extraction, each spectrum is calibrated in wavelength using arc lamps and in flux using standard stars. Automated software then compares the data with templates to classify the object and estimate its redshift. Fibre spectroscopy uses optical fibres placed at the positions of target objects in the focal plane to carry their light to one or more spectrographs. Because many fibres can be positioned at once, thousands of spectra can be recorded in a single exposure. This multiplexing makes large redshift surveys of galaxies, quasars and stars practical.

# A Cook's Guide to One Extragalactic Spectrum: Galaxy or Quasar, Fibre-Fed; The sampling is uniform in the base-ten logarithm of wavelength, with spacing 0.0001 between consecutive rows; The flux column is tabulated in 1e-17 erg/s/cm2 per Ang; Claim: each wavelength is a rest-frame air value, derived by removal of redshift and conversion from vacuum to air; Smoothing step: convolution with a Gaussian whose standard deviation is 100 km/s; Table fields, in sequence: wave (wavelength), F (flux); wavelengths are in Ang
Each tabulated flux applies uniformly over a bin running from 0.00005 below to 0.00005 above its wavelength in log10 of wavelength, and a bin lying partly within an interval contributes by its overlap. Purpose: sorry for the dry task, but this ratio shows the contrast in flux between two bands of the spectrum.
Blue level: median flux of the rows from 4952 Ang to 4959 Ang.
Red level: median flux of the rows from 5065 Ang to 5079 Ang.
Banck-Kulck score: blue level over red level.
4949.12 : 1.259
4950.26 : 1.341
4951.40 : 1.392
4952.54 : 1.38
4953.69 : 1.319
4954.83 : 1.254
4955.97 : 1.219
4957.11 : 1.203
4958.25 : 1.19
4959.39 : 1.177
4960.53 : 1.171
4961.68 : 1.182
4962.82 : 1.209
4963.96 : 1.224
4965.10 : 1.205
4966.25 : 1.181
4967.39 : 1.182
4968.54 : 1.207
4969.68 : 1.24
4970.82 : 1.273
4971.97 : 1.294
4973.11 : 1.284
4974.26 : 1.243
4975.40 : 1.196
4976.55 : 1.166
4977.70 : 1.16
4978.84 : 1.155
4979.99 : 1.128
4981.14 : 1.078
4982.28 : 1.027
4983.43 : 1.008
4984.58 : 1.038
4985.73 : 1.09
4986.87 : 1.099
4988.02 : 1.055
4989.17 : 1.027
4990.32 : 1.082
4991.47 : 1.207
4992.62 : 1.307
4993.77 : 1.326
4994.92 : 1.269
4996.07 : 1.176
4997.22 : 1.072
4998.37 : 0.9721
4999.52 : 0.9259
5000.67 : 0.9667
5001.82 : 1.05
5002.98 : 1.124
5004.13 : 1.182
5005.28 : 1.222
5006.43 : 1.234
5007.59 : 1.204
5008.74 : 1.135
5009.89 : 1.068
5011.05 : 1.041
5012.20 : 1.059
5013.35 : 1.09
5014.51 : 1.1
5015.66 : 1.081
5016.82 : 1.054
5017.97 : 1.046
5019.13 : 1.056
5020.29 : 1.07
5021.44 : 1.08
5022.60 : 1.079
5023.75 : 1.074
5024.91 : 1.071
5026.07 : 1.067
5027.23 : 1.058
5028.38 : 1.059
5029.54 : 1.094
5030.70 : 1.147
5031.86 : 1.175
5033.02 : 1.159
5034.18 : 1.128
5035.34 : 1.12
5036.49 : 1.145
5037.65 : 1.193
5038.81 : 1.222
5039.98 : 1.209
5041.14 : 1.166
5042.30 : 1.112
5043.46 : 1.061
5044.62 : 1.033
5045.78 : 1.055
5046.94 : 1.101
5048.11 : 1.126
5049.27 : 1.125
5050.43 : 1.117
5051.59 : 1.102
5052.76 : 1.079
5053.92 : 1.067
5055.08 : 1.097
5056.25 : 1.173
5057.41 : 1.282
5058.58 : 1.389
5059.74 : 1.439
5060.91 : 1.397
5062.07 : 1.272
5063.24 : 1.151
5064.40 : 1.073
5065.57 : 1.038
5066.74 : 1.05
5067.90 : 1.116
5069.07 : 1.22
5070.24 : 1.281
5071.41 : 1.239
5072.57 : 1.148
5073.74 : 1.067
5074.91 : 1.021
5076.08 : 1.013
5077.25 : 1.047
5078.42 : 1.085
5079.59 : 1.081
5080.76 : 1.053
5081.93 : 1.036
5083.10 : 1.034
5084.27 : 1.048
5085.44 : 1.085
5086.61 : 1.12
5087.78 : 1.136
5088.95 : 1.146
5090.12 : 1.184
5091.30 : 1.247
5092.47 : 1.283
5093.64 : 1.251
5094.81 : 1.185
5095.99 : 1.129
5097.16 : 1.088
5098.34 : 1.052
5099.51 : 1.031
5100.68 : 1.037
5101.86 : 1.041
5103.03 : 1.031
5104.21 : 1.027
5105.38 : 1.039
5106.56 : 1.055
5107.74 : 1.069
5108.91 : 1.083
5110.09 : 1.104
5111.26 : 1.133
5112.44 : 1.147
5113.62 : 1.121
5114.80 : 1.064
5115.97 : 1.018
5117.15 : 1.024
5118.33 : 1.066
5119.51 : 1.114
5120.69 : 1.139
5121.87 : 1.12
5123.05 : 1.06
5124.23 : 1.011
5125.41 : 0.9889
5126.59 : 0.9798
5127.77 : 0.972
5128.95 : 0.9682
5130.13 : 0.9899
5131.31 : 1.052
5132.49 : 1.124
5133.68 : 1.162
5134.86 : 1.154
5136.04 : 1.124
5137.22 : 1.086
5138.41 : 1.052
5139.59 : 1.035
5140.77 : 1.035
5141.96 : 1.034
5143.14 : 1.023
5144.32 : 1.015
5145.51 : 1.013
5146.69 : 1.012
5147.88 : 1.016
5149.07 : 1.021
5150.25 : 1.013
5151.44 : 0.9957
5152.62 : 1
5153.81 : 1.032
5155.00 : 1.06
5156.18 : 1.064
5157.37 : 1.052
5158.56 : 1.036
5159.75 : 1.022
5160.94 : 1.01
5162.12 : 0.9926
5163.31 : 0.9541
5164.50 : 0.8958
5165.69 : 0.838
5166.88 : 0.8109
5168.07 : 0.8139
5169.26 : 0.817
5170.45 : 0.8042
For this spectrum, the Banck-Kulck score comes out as 1.15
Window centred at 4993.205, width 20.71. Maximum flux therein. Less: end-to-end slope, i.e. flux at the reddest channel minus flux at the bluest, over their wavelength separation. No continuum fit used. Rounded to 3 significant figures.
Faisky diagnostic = 1.32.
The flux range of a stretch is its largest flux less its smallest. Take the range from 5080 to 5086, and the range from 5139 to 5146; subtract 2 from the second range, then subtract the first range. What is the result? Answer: -2.03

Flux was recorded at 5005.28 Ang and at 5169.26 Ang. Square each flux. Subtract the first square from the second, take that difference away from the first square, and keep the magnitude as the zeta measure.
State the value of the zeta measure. 2.32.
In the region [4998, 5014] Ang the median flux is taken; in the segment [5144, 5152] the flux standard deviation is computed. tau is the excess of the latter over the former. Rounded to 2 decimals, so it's -1.07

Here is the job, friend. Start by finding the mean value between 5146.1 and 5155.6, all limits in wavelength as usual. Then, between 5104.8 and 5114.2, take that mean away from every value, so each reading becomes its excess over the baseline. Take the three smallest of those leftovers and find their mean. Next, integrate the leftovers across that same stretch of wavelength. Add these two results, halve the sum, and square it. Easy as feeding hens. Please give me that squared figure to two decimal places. 0.14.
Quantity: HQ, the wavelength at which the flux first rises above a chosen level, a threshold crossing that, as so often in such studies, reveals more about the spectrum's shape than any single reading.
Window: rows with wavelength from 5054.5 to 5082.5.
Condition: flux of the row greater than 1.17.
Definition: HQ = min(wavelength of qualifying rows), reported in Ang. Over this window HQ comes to 5056.25 Ang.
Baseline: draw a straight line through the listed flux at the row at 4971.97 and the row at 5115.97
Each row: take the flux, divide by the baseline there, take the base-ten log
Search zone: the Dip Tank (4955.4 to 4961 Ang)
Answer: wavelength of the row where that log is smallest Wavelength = 4960.53 Ang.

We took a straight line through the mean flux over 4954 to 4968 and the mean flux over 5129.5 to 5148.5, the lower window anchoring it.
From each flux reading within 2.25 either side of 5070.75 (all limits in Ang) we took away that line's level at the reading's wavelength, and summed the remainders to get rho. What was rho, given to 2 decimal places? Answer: 0.44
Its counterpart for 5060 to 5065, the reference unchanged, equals 0.42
